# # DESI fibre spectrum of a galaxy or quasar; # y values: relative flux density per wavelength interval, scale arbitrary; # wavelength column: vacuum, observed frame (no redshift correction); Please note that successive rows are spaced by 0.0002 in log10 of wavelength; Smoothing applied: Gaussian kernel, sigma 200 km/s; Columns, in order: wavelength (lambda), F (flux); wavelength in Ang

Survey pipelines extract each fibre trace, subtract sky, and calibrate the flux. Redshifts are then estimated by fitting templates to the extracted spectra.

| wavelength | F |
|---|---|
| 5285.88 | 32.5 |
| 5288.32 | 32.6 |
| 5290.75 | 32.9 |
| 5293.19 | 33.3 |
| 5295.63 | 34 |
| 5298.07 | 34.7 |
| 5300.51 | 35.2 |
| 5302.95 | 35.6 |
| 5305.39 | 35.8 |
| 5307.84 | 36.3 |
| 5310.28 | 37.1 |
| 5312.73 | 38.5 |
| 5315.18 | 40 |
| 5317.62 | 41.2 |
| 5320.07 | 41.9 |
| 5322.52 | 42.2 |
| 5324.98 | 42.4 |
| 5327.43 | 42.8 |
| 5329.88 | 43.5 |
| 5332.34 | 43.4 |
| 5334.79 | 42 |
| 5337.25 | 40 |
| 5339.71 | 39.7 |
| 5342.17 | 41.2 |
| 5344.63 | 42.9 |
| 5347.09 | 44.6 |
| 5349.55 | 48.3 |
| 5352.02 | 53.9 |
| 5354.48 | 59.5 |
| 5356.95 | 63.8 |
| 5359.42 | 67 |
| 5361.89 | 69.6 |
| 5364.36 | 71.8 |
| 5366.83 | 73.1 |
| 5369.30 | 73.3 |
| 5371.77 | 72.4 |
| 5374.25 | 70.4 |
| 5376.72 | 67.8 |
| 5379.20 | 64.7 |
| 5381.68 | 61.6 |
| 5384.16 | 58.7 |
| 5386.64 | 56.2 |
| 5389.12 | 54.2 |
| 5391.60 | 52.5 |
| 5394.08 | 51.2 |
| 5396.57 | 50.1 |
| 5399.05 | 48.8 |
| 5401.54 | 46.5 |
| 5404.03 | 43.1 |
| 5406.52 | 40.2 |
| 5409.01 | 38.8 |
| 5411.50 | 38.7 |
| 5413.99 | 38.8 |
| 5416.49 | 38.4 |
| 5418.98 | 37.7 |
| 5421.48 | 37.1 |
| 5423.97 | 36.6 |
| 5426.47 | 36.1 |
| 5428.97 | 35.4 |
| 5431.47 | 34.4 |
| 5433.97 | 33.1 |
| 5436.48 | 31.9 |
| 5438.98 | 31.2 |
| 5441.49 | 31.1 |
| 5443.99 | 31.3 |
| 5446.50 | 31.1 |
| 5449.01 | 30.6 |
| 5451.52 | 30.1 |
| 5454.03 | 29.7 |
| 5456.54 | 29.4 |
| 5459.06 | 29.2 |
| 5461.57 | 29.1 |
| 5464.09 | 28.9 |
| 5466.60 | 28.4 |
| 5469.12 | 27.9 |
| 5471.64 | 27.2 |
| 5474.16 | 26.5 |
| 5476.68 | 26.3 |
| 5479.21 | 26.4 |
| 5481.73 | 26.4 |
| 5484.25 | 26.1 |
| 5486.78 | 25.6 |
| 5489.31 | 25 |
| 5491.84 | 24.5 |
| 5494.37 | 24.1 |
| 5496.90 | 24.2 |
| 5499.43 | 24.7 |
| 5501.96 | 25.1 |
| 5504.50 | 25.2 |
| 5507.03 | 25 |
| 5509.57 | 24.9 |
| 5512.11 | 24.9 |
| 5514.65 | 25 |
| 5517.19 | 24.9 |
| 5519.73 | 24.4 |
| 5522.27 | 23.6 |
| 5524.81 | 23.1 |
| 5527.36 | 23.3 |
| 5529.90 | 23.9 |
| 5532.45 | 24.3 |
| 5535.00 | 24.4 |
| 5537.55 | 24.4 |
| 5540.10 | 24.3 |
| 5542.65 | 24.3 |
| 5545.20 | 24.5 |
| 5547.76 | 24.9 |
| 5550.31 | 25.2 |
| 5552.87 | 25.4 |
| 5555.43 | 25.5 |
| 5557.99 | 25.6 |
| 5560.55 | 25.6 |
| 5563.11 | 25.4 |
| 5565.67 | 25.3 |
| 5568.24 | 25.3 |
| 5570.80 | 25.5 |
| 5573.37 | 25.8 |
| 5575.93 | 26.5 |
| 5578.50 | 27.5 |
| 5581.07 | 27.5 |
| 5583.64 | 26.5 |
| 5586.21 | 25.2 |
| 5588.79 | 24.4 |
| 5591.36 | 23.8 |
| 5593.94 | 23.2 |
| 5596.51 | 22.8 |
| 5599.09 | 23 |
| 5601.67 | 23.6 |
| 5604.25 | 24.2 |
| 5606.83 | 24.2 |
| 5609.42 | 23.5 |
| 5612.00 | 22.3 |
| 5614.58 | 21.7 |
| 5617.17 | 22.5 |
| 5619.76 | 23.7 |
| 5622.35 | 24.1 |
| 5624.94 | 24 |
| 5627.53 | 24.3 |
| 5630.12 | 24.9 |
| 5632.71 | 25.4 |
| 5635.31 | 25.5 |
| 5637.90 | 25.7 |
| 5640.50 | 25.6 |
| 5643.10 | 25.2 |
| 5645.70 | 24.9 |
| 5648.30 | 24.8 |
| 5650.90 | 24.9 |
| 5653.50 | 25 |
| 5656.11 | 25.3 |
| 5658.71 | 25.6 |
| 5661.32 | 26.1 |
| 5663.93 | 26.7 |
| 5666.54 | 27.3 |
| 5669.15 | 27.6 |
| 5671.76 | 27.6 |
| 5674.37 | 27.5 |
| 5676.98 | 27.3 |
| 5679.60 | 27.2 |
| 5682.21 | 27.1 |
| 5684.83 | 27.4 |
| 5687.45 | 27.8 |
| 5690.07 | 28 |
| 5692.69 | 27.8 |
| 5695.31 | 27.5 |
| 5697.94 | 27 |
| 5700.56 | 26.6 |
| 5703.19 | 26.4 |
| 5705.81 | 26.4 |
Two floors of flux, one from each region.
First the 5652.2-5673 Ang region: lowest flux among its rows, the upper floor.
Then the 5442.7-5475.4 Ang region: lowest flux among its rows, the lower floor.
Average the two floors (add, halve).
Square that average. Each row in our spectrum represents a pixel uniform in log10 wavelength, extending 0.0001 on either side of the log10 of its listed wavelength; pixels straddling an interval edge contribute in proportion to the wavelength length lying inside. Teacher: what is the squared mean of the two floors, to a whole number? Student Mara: 663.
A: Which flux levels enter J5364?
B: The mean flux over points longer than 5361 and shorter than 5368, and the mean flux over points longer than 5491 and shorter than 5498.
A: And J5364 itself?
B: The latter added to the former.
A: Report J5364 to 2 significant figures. 96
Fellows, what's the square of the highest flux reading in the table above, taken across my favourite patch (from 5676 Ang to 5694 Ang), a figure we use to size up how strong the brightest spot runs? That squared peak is 784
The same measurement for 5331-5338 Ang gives 1884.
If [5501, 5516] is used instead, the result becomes 635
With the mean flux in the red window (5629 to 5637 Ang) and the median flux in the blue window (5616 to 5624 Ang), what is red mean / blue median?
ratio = 1.1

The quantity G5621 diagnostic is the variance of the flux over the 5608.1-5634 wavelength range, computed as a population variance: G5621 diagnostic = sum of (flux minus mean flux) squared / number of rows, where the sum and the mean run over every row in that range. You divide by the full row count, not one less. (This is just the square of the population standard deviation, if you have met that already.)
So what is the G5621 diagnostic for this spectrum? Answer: 1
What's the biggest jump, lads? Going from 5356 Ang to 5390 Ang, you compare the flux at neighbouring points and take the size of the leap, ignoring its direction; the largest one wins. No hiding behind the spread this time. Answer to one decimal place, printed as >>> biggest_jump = 3.2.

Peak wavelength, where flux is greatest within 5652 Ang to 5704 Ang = 5690.07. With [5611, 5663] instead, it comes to 5661.32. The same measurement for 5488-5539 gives 5504.50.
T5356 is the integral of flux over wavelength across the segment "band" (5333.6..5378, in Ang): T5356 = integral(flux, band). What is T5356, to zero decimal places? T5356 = 2570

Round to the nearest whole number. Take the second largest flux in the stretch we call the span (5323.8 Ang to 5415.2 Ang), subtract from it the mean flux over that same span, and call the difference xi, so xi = 20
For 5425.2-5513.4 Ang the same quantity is 7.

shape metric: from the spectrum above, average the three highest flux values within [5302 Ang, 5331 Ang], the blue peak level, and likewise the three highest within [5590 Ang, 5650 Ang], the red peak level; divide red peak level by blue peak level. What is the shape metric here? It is 0.60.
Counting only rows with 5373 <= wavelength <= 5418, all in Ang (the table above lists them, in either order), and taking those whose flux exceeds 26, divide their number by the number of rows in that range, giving 1.00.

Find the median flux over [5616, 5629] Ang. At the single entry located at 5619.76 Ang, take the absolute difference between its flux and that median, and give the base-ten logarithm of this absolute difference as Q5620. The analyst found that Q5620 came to -0.5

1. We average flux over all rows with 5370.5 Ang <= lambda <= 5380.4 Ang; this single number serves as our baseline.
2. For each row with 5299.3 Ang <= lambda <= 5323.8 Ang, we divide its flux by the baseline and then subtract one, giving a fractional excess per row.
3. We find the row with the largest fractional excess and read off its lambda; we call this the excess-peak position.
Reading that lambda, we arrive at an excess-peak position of 5322.52 Ang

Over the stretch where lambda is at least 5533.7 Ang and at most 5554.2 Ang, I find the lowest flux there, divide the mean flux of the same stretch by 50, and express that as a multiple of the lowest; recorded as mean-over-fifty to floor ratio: 0.0203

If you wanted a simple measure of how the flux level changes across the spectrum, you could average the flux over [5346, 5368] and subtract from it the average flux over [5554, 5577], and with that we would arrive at 36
